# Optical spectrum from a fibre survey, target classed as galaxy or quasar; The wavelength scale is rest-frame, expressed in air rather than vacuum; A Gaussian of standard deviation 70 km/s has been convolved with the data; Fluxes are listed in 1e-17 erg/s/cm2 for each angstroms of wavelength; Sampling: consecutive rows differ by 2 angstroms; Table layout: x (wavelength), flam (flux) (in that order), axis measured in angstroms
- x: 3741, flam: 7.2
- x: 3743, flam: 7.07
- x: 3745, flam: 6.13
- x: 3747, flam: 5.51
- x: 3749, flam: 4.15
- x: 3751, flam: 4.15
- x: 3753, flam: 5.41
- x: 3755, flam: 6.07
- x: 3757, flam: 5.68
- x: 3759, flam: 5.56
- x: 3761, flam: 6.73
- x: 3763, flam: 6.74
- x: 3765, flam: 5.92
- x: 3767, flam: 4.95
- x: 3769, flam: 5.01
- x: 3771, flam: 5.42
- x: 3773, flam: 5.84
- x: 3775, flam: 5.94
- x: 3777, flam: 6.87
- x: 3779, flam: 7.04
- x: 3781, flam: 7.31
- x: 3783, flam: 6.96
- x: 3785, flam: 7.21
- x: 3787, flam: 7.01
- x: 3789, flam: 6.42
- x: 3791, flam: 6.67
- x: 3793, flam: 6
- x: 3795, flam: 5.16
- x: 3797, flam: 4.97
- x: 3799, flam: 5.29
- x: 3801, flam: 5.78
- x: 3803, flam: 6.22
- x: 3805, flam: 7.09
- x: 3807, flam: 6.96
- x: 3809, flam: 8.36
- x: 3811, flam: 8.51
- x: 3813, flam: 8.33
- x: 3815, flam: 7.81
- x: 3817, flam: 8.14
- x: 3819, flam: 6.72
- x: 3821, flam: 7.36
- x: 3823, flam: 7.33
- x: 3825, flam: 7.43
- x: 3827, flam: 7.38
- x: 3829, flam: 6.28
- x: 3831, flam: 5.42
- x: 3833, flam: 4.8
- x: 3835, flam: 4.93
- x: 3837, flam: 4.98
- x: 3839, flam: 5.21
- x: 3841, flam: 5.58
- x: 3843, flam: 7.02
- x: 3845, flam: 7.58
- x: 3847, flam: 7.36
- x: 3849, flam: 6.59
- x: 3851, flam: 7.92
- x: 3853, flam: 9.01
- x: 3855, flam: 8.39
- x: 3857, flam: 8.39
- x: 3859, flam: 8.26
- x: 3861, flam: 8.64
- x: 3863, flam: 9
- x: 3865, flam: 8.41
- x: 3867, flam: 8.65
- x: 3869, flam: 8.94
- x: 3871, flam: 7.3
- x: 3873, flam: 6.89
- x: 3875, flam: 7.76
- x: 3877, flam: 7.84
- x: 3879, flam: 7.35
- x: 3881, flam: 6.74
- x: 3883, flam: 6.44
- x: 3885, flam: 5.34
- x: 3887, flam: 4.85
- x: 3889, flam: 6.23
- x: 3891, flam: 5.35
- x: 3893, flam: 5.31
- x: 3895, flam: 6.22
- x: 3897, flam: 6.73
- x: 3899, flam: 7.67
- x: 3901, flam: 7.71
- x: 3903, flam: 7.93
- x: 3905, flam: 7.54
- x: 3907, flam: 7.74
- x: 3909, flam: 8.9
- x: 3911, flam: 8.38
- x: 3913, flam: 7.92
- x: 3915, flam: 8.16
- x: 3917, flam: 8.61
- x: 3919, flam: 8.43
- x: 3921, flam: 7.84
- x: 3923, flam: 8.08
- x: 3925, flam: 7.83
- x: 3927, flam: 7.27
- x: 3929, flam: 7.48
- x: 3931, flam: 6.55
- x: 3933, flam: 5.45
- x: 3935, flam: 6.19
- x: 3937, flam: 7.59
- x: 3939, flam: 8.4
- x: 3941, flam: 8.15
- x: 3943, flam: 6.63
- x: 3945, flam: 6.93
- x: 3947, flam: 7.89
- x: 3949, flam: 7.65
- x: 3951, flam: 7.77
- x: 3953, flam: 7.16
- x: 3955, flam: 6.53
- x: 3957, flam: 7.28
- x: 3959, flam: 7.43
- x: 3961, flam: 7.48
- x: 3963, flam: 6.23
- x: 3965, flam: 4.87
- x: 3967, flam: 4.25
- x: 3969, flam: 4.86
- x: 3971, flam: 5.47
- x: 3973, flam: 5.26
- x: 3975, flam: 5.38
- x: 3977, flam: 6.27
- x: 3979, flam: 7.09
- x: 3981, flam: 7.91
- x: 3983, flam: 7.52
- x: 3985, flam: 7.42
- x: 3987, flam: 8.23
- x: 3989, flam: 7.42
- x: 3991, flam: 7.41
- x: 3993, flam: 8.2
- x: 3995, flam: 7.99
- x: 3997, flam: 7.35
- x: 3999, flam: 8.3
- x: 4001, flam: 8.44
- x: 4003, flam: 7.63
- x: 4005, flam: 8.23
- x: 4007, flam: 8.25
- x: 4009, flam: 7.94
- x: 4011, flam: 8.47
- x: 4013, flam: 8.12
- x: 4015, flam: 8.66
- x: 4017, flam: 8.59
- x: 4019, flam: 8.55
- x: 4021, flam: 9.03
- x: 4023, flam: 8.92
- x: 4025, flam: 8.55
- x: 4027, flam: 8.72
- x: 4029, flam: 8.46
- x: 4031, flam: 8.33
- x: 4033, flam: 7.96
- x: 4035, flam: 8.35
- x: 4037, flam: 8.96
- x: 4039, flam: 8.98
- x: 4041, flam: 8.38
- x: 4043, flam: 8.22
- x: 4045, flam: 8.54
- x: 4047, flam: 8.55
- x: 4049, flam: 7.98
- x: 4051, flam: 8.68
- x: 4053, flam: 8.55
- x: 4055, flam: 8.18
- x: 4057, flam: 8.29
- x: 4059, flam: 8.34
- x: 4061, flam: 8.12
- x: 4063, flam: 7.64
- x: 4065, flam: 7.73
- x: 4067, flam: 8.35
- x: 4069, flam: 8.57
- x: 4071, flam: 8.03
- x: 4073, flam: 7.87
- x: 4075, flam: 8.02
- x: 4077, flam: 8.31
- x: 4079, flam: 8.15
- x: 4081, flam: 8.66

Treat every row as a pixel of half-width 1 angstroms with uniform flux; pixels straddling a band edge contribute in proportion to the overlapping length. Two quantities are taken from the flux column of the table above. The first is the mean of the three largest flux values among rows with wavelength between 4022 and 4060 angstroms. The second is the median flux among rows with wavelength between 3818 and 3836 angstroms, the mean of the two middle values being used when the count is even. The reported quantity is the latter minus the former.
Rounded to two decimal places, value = -2.23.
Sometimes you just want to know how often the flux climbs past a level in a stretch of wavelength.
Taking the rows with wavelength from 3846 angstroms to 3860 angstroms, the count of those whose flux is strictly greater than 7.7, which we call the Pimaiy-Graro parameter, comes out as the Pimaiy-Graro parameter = 5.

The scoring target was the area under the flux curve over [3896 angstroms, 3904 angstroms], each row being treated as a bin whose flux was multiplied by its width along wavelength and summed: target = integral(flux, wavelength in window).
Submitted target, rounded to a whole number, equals 60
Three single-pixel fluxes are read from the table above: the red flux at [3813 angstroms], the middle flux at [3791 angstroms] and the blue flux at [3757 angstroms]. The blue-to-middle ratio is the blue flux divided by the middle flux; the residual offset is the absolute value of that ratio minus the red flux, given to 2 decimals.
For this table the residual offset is 7.48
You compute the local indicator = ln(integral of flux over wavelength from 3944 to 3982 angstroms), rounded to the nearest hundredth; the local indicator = 5.51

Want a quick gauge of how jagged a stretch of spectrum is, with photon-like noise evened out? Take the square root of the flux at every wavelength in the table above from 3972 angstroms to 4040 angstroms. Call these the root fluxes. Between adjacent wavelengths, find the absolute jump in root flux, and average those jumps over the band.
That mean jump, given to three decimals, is 0.074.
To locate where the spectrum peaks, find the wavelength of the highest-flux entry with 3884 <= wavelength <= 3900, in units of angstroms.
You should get 3899 angstroms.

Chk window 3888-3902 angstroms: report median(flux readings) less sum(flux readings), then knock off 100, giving -139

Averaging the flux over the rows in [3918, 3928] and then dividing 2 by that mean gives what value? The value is 0.253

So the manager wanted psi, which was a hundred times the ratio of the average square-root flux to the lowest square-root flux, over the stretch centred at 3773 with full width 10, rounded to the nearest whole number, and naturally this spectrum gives 108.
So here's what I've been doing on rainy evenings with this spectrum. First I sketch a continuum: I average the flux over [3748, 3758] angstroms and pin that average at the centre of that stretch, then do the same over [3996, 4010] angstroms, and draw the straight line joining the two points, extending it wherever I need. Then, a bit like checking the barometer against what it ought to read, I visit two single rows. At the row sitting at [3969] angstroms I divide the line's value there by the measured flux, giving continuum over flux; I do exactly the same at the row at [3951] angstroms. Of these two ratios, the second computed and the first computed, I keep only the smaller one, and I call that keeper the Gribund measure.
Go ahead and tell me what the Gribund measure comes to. 0.95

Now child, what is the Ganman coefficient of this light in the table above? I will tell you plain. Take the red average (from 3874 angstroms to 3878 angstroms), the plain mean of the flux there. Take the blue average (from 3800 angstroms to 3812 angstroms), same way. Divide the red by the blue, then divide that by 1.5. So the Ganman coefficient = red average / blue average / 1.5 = 0.73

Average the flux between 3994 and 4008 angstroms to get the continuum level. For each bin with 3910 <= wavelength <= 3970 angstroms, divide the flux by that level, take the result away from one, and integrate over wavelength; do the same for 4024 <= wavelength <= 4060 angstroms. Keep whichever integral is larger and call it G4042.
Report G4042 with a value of 6.4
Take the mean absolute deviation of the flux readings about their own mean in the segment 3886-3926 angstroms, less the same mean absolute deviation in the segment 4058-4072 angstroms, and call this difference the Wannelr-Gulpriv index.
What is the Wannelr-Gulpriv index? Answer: 0.7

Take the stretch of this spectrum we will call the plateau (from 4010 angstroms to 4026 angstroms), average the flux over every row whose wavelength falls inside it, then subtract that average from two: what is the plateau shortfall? -6.6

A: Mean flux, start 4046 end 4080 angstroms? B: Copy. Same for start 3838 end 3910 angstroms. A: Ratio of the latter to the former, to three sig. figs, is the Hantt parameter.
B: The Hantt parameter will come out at 0.890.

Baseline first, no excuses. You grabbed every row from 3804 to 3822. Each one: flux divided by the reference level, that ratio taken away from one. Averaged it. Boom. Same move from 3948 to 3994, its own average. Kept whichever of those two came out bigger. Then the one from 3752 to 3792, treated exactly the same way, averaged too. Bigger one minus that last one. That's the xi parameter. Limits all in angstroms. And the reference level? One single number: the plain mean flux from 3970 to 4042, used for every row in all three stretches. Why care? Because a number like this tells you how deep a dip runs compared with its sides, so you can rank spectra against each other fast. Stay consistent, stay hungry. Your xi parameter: -0.06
